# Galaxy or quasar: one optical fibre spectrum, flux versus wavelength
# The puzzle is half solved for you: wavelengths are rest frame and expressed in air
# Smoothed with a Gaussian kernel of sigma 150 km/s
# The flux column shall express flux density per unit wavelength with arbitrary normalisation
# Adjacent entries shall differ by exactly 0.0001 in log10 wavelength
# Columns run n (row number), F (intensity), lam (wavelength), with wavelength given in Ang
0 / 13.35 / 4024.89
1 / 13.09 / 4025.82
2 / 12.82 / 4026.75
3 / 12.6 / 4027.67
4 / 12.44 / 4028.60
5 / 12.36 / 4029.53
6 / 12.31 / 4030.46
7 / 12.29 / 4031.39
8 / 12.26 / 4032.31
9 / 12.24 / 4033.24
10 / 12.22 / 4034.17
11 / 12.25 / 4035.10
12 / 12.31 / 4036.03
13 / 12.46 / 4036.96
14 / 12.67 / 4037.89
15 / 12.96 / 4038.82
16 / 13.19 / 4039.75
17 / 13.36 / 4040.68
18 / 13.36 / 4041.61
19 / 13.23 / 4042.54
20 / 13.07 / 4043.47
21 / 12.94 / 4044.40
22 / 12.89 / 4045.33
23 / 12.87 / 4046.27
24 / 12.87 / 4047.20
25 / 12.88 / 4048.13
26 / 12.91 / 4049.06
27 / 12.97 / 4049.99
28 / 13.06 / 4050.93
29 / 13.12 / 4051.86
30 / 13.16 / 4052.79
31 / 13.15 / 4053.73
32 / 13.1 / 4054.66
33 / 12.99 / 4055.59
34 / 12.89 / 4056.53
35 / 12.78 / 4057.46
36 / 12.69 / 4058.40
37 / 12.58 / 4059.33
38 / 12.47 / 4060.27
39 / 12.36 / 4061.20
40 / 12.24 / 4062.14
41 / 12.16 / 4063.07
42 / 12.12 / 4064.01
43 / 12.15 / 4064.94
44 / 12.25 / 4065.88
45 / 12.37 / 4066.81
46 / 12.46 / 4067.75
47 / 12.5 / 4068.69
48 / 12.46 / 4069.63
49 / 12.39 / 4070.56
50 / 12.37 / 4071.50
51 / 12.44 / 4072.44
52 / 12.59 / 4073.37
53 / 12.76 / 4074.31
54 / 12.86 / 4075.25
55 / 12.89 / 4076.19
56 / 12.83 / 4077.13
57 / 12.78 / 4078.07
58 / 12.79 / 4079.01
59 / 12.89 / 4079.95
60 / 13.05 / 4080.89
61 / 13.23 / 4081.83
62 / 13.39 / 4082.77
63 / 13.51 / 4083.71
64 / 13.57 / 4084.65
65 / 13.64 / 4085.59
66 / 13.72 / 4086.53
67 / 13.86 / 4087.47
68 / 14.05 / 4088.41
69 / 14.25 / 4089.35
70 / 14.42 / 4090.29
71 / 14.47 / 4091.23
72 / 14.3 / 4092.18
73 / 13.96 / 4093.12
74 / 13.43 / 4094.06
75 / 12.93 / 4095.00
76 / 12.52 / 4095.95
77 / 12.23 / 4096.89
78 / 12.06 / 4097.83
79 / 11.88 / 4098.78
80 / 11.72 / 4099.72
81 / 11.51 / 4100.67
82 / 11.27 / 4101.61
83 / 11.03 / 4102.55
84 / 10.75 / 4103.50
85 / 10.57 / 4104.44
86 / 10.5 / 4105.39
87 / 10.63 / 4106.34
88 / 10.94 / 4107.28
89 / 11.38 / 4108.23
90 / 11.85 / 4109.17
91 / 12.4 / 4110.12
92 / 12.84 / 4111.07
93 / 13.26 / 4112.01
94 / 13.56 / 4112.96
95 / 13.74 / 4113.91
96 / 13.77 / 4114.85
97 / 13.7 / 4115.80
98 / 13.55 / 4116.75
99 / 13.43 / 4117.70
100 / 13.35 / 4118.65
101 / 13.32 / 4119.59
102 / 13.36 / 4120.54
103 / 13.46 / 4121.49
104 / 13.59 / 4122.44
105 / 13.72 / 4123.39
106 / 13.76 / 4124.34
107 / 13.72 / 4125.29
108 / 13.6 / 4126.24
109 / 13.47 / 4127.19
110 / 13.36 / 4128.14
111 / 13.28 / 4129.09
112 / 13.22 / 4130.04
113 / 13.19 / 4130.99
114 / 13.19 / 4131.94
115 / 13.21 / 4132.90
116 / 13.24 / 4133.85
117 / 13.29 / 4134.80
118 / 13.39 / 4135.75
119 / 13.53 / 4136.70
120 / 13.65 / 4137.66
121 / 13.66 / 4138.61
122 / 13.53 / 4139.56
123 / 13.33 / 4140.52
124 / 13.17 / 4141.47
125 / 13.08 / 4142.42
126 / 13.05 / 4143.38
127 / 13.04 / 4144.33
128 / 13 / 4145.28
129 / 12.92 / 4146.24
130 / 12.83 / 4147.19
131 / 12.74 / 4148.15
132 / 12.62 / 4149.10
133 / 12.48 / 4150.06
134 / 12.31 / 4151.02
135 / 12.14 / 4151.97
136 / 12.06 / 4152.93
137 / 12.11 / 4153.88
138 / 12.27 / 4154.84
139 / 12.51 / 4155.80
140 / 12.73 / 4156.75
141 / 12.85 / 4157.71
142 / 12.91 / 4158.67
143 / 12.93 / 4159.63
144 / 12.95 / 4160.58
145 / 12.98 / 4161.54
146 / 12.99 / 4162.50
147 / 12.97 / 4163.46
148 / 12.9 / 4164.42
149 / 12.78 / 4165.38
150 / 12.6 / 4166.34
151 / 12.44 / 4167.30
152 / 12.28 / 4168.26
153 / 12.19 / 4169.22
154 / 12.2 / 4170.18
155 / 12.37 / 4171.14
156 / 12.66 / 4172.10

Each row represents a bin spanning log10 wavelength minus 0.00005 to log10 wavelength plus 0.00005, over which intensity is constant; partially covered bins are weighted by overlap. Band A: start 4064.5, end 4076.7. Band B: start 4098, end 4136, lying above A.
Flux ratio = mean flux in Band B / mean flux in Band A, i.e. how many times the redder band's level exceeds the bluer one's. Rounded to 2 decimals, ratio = 1.02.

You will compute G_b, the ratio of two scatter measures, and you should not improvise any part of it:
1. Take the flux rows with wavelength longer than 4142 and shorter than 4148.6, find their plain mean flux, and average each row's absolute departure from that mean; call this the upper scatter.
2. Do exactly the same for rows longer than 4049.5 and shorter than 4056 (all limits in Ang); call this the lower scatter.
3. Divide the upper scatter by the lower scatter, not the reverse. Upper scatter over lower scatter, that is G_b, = 1.7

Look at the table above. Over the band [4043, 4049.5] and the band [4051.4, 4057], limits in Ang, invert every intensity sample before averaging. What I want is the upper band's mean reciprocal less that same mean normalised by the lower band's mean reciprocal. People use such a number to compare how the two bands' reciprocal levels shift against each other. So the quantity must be -0.912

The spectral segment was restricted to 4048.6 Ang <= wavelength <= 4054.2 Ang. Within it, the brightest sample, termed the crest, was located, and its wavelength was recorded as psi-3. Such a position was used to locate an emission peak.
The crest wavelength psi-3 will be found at 4052.79 Ang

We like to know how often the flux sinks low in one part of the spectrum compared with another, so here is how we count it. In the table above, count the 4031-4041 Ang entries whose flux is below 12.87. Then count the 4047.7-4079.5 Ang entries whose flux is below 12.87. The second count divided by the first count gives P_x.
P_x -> 2.9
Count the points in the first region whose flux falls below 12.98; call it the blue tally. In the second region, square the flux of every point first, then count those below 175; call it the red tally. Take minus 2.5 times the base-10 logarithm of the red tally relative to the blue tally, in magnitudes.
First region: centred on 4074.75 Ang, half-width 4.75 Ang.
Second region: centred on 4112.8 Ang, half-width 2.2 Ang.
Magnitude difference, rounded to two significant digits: 2.5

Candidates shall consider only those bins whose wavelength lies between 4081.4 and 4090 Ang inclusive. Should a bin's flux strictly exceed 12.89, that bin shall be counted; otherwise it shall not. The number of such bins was 9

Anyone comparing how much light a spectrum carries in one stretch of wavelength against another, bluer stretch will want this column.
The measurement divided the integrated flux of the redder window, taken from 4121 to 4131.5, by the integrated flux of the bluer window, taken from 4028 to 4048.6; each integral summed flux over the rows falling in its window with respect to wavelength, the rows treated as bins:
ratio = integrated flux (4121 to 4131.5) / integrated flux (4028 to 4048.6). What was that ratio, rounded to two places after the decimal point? 0.54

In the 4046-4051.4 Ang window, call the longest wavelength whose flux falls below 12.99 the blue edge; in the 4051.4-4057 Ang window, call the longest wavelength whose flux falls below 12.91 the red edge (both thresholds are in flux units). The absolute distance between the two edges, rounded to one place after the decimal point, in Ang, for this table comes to 6.5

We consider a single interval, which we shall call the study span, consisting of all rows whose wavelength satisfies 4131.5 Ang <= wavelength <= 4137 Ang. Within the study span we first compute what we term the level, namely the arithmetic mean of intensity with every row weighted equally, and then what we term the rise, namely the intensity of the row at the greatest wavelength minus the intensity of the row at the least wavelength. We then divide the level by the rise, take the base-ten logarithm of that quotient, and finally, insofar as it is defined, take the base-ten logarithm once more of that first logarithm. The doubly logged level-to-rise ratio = 0.20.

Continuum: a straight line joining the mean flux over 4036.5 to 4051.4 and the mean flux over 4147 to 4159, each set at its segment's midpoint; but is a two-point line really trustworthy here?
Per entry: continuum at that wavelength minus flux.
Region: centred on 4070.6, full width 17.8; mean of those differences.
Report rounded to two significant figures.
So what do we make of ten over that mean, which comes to 27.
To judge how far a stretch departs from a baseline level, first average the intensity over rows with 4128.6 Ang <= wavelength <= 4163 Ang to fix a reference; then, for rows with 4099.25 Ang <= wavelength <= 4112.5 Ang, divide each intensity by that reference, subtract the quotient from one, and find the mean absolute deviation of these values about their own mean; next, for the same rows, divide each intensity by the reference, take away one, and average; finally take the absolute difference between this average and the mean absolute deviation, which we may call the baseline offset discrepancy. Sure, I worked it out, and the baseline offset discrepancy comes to 0.17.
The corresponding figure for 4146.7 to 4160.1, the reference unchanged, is 0.05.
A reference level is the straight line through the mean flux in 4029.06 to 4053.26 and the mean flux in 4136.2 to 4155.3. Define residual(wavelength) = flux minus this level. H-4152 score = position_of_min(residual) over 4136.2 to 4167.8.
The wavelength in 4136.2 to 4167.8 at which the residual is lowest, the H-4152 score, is 4152.93 Ang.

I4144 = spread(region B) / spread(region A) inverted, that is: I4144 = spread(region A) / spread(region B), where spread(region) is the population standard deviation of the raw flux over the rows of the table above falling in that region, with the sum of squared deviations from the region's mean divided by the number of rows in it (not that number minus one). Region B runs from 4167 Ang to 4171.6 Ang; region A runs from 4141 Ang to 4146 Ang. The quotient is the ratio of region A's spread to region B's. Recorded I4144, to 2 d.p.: 0.59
